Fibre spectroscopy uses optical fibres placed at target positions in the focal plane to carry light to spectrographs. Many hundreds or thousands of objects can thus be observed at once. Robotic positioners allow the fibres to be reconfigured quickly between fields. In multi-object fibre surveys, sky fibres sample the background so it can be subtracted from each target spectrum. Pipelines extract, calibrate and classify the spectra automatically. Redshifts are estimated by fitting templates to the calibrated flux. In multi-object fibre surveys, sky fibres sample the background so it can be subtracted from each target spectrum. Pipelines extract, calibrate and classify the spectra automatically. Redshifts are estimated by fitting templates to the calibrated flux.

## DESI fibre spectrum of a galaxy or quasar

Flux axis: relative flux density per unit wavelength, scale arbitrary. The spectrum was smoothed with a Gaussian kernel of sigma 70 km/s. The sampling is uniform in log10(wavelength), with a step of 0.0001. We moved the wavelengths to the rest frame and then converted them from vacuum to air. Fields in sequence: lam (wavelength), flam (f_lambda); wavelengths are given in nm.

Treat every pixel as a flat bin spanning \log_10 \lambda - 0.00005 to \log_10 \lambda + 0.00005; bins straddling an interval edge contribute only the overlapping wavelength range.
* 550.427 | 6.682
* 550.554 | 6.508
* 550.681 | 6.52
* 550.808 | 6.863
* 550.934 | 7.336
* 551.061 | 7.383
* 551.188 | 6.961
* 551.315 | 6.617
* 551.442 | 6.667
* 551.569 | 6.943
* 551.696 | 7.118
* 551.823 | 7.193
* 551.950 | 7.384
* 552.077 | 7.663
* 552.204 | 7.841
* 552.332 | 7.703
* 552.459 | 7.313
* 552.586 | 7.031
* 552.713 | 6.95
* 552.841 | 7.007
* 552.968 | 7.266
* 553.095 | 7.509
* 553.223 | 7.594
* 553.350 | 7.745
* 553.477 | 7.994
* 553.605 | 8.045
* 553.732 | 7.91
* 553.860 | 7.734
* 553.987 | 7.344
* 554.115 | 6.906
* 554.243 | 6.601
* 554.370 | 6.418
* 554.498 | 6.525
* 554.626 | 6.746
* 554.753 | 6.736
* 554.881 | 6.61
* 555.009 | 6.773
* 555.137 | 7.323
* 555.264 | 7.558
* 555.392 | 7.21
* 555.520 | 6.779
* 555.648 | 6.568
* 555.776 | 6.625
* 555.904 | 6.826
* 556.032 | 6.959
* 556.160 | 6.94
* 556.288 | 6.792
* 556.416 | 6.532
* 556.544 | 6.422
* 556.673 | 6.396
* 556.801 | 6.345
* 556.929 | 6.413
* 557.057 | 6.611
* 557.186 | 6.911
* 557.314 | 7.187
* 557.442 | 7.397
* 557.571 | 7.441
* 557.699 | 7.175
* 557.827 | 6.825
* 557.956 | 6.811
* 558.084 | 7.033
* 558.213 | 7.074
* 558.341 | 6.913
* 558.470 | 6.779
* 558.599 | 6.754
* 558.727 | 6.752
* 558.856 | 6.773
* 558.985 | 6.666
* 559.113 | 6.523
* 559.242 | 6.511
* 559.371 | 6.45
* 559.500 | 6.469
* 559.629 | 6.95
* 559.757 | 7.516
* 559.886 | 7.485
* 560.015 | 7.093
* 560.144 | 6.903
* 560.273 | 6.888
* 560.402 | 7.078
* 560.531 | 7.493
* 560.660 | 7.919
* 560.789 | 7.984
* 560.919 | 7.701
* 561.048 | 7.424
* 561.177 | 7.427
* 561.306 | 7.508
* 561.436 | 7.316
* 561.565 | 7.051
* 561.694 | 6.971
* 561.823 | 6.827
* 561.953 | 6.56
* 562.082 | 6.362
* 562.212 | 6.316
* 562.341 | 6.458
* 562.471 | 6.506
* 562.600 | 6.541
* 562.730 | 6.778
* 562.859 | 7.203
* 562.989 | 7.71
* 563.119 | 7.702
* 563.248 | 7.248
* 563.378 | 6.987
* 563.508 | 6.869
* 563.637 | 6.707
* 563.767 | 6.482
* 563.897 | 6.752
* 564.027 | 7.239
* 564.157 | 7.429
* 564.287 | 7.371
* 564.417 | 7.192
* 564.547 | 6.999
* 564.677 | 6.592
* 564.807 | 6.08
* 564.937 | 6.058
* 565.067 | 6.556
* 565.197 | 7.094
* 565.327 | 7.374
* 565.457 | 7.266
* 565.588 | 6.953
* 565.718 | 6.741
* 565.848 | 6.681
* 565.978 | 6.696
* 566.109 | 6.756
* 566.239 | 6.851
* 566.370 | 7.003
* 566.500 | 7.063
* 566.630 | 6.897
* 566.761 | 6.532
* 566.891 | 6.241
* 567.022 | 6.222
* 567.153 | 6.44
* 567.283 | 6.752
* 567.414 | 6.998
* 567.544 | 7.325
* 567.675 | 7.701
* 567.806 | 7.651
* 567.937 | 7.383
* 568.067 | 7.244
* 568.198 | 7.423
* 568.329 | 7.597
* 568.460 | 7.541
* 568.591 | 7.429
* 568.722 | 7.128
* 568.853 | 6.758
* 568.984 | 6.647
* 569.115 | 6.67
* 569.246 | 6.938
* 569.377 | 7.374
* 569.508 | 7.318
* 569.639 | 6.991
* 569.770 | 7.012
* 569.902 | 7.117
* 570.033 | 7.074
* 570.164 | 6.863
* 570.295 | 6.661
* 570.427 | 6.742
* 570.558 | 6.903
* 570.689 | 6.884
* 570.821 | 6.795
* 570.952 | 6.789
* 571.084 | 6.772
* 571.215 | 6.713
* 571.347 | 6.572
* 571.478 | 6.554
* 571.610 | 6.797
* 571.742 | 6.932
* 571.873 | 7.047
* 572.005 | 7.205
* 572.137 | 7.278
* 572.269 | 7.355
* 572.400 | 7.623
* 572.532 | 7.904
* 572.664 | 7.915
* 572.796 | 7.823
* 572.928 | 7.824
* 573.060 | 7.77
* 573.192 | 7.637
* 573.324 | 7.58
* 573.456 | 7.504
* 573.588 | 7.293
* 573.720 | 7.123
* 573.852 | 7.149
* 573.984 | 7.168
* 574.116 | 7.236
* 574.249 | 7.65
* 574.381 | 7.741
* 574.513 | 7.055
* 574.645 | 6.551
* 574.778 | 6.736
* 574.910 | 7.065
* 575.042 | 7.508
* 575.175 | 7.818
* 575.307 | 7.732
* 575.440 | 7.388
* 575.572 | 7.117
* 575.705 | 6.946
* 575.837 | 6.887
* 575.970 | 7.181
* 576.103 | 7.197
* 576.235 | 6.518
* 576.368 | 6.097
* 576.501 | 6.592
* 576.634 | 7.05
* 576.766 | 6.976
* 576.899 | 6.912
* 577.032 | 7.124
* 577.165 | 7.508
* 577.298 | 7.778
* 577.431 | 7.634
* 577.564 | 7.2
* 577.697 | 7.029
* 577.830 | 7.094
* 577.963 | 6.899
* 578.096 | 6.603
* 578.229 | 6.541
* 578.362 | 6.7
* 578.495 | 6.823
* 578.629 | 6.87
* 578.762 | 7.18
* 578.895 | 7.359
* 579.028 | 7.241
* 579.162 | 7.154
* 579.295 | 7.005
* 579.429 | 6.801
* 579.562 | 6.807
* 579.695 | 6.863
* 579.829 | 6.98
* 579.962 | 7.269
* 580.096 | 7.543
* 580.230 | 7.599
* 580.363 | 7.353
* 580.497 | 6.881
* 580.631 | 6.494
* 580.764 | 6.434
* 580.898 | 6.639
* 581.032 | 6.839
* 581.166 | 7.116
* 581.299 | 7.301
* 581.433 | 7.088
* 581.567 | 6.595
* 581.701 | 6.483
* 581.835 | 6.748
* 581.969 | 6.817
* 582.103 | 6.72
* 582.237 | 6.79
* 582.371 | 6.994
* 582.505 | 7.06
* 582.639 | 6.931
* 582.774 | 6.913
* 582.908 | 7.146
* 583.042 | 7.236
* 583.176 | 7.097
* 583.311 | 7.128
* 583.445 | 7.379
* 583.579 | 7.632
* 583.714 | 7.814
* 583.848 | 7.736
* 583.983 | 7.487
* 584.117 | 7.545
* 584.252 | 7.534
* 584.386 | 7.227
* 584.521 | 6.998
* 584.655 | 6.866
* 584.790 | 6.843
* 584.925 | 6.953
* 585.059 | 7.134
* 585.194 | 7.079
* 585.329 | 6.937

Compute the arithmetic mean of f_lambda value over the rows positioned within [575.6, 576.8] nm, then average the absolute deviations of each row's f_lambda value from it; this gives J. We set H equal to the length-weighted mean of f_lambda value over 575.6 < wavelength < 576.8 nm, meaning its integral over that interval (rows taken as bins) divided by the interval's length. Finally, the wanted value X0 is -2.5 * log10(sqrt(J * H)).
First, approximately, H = 6.8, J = 0.28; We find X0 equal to -0.36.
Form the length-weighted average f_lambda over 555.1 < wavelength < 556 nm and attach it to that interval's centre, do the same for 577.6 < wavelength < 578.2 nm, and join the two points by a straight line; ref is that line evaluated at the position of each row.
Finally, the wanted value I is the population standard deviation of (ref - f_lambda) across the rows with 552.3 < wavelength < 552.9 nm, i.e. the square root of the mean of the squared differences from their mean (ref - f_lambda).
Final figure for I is 0.3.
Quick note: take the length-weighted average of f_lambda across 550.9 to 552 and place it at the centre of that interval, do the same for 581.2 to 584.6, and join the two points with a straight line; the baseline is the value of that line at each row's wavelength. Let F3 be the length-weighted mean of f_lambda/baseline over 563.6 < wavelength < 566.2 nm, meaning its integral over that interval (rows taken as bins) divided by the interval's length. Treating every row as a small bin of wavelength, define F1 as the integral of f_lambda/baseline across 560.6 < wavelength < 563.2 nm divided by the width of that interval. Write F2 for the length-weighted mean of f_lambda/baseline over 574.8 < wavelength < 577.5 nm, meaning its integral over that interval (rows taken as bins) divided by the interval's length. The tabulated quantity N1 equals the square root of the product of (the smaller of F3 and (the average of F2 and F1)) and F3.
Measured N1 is 0.97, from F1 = 1.00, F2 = 1.00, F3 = 0.97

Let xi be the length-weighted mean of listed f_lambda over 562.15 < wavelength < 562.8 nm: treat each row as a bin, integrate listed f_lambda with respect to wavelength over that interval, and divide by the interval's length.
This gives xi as 6.5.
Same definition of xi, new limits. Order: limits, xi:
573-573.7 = 7.5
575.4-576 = 7.1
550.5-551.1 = 6.9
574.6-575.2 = 7.1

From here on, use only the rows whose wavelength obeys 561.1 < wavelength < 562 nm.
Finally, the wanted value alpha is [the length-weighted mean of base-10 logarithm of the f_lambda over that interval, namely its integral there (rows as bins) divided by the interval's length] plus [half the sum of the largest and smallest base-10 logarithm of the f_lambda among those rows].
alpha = 1.70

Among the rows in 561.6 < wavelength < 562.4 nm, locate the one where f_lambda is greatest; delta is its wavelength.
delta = 561.694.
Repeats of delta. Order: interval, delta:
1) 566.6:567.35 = 566.630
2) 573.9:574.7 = 574.381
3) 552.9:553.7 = 553.605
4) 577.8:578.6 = 577.830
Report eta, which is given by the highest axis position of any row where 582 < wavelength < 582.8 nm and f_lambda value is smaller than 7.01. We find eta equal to 582.774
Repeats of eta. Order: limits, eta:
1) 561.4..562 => 561.953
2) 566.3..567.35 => 567.283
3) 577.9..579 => 578.629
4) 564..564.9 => 564.807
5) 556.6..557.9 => 557.827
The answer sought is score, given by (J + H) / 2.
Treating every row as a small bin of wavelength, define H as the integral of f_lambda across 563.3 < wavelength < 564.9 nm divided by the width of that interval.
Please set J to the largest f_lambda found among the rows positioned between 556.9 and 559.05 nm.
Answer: 7.16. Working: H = 6.88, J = 7.441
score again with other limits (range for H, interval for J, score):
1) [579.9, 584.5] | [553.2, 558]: 7.57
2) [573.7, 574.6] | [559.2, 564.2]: 7.64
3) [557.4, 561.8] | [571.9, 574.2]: 7.50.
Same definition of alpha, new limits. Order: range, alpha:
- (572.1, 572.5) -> 1.75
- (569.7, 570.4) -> 1.68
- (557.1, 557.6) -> 1.71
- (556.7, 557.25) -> 1.64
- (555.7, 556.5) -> 1.66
